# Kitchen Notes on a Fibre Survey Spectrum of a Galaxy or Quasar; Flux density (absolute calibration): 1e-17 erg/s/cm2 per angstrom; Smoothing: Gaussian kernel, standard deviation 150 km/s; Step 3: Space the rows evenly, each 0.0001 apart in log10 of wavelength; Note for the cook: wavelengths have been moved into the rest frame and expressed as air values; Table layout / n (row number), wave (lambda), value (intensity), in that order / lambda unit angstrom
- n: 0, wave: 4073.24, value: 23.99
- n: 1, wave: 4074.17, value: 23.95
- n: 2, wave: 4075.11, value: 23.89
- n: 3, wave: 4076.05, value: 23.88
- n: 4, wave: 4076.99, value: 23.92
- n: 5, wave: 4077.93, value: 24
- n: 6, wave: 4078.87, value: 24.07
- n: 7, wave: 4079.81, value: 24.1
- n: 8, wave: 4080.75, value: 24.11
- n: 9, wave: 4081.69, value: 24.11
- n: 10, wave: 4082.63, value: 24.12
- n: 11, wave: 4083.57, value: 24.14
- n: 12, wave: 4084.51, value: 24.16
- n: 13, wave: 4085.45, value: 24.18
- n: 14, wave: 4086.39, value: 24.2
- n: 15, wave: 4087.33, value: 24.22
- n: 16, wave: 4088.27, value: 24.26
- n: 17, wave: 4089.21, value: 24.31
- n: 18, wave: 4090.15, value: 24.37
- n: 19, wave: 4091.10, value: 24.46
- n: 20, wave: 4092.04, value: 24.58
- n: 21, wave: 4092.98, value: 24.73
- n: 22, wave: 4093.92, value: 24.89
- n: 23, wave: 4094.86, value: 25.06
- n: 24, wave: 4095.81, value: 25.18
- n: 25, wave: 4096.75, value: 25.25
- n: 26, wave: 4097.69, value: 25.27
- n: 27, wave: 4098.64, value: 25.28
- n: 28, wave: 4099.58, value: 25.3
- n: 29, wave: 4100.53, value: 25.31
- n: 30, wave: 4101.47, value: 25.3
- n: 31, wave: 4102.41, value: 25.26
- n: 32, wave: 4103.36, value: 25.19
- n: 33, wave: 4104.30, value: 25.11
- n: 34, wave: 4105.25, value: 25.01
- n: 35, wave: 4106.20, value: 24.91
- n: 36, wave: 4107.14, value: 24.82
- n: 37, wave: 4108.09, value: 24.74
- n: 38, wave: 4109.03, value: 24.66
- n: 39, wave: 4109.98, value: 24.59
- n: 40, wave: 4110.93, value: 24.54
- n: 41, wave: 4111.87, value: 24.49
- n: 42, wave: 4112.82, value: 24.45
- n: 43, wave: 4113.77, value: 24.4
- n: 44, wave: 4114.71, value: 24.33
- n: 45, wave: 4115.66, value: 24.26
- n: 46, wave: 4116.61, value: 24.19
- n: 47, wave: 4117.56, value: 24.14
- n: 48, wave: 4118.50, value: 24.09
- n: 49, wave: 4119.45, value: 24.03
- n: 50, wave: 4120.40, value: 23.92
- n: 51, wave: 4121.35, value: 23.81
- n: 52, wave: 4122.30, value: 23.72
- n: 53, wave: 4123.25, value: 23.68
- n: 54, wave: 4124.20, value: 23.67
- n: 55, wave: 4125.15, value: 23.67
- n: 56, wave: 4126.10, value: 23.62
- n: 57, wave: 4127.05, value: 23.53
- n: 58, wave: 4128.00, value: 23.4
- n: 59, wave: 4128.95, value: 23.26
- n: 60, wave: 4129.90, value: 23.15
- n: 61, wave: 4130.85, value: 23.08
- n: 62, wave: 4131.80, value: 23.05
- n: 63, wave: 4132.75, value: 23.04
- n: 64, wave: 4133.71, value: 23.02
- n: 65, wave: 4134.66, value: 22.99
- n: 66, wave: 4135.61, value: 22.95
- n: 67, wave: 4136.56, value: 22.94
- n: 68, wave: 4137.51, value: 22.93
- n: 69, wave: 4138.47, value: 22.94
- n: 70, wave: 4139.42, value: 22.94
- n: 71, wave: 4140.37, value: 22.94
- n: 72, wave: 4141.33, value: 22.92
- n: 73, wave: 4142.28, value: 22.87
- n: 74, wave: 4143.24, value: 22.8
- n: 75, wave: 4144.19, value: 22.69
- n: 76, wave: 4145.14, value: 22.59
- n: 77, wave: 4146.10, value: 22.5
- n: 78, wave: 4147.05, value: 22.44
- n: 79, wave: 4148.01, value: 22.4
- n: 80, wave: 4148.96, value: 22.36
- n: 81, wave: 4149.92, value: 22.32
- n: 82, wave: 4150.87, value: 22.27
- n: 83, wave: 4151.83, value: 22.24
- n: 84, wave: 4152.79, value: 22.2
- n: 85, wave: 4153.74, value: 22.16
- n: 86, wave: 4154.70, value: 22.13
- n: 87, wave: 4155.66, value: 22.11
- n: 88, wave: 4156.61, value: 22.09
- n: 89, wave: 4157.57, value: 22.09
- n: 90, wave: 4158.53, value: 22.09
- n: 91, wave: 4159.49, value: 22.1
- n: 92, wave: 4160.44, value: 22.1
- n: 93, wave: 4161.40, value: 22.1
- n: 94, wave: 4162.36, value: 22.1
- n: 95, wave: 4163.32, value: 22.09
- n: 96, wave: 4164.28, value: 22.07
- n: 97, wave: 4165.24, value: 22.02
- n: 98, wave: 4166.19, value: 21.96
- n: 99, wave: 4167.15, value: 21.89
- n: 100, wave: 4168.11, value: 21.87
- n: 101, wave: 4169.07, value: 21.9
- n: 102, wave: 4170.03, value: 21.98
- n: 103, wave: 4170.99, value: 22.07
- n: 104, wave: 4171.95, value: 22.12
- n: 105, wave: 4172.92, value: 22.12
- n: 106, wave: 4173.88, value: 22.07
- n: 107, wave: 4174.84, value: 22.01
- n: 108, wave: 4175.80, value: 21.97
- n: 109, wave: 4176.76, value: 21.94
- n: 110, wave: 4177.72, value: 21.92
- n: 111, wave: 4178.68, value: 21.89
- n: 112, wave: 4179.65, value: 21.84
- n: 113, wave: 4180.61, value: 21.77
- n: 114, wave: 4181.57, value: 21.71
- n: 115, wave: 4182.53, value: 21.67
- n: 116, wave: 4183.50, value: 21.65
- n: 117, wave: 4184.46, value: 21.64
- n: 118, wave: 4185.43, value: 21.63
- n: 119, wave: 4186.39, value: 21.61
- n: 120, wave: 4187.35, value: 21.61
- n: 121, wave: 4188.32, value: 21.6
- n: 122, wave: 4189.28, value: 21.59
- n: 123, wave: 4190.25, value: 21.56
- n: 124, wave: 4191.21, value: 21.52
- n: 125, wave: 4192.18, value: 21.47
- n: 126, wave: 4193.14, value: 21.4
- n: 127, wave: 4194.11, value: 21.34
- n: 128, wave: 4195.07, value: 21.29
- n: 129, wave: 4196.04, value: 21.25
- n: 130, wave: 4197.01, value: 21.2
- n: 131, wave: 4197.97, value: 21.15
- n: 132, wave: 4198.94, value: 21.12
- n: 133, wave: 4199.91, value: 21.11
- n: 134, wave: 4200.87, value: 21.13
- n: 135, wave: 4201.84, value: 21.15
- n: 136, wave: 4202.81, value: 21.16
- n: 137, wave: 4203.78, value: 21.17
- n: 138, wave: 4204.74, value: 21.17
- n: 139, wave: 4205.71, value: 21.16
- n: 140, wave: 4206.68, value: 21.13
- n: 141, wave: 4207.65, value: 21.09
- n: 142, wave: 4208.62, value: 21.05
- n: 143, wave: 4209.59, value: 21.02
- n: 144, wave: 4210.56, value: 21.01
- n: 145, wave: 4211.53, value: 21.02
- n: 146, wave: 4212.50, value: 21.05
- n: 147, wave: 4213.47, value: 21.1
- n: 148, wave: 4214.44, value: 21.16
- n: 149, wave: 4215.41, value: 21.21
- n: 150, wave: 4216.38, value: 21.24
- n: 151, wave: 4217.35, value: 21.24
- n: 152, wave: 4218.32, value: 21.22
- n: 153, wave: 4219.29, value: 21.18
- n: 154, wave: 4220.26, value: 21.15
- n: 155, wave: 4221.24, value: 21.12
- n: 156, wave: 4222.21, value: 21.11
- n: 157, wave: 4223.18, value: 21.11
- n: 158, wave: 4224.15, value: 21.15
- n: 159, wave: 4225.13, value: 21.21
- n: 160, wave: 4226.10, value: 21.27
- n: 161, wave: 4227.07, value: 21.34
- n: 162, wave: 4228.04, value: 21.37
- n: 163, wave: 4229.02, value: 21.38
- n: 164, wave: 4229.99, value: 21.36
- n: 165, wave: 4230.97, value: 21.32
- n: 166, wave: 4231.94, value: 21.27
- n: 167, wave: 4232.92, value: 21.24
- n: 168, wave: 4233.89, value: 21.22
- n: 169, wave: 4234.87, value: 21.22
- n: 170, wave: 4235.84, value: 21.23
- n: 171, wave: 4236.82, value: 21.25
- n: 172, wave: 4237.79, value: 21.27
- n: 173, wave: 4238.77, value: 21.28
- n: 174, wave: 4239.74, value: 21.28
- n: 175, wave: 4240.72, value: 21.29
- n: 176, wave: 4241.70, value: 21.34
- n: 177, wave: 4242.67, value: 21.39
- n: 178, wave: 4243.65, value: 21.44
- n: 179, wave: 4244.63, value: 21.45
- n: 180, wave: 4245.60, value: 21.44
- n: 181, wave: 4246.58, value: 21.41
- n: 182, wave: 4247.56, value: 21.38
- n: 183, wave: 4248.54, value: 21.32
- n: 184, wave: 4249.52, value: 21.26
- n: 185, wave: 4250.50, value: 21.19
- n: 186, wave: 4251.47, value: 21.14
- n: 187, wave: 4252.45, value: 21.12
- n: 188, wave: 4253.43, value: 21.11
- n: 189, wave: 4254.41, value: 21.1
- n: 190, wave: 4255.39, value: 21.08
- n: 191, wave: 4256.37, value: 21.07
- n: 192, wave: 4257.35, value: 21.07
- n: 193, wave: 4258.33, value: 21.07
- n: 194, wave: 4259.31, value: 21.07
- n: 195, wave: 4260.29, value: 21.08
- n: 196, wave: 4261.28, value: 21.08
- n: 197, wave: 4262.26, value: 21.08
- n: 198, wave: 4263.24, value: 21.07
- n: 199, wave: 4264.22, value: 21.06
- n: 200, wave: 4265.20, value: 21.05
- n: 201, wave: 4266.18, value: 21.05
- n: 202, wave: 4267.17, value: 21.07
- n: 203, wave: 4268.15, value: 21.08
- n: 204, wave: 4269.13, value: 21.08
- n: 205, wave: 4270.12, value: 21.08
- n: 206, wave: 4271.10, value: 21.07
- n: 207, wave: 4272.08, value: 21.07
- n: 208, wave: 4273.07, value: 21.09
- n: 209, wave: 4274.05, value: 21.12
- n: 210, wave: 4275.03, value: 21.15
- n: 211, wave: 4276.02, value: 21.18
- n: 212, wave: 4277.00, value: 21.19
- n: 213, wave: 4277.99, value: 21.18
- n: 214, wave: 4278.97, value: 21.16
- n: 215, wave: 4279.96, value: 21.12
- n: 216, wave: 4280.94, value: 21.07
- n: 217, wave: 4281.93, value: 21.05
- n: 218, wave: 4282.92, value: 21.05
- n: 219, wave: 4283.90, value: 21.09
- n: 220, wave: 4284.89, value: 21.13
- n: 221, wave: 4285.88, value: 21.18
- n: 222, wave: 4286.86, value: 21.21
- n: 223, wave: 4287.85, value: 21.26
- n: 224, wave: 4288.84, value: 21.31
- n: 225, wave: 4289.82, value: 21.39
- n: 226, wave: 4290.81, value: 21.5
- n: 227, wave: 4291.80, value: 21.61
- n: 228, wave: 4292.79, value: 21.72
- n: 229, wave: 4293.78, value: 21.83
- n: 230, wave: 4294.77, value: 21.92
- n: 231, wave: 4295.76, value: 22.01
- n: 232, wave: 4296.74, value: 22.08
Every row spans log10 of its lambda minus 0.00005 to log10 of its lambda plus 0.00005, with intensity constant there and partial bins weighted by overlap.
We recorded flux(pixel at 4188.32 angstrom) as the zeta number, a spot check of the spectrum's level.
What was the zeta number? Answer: 21.6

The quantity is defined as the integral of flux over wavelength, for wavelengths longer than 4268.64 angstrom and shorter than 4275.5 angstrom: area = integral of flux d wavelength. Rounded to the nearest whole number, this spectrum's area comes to 145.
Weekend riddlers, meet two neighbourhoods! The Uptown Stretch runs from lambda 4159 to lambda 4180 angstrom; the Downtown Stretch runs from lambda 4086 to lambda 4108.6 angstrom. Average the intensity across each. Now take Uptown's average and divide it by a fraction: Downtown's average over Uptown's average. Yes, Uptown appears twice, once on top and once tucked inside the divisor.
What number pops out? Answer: 19.5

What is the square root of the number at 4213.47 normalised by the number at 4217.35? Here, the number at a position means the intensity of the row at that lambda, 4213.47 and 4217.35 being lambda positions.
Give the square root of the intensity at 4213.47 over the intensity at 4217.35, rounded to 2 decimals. 1.00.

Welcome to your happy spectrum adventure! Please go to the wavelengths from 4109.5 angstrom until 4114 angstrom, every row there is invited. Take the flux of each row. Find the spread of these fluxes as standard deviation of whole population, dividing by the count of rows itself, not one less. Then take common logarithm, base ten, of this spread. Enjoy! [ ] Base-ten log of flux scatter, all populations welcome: -1.18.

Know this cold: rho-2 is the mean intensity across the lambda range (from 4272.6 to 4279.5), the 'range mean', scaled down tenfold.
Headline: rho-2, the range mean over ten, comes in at 2.12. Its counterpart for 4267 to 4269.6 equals 2.11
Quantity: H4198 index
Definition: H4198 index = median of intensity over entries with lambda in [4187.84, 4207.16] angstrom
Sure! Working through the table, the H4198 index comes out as 21.2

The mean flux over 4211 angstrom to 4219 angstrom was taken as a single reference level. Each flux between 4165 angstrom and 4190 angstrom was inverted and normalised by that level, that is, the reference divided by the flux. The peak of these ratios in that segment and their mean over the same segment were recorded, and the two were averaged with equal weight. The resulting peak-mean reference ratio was 0.97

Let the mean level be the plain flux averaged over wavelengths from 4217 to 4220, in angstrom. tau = 21.2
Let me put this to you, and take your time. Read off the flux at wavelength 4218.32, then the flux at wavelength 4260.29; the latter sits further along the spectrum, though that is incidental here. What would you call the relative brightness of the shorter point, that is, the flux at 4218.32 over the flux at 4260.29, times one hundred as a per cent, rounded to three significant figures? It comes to 101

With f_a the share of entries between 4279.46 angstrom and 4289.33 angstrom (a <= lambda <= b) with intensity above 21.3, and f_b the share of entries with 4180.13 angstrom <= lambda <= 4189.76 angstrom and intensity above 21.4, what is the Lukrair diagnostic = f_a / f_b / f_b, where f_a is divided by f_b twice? 0.10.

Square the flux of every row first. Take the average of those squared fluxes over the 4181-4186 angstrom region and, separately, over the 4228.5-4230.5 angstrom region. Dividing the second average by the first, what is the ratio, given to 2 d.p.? 0.97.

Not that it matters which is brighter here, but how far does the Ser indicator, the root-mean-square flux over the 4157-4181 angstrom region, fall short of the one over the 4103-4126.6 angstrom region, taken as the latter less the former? 2.3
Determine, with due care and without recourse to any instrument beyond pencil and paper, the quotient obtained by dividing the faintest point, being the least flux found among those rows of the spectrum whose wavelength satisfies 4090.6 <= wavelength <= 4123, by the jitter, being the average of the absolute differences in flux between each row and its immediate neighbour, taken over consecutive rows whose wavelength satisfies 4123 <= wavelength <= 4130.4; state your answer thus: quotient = 313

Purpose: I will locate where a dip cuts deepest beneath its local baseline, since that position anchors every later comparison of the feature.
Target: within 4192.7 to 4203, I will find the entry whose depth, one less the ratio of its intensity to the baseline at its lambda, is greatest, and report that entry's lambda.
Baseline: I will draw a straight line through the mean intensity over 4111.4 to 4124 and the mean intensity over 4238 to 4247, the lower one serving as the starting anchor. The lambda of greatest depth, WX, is 4198.94 angstrom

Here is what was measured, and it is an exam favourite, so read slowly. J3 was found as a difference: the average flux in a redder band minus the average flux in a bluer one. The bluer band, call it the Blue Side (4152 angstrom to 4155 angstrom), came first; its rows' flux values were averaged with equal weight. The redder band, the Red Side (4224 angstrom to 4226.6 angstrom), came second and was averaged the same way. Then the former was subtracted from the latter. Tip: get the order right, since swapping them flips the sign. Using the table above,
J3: -1.0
